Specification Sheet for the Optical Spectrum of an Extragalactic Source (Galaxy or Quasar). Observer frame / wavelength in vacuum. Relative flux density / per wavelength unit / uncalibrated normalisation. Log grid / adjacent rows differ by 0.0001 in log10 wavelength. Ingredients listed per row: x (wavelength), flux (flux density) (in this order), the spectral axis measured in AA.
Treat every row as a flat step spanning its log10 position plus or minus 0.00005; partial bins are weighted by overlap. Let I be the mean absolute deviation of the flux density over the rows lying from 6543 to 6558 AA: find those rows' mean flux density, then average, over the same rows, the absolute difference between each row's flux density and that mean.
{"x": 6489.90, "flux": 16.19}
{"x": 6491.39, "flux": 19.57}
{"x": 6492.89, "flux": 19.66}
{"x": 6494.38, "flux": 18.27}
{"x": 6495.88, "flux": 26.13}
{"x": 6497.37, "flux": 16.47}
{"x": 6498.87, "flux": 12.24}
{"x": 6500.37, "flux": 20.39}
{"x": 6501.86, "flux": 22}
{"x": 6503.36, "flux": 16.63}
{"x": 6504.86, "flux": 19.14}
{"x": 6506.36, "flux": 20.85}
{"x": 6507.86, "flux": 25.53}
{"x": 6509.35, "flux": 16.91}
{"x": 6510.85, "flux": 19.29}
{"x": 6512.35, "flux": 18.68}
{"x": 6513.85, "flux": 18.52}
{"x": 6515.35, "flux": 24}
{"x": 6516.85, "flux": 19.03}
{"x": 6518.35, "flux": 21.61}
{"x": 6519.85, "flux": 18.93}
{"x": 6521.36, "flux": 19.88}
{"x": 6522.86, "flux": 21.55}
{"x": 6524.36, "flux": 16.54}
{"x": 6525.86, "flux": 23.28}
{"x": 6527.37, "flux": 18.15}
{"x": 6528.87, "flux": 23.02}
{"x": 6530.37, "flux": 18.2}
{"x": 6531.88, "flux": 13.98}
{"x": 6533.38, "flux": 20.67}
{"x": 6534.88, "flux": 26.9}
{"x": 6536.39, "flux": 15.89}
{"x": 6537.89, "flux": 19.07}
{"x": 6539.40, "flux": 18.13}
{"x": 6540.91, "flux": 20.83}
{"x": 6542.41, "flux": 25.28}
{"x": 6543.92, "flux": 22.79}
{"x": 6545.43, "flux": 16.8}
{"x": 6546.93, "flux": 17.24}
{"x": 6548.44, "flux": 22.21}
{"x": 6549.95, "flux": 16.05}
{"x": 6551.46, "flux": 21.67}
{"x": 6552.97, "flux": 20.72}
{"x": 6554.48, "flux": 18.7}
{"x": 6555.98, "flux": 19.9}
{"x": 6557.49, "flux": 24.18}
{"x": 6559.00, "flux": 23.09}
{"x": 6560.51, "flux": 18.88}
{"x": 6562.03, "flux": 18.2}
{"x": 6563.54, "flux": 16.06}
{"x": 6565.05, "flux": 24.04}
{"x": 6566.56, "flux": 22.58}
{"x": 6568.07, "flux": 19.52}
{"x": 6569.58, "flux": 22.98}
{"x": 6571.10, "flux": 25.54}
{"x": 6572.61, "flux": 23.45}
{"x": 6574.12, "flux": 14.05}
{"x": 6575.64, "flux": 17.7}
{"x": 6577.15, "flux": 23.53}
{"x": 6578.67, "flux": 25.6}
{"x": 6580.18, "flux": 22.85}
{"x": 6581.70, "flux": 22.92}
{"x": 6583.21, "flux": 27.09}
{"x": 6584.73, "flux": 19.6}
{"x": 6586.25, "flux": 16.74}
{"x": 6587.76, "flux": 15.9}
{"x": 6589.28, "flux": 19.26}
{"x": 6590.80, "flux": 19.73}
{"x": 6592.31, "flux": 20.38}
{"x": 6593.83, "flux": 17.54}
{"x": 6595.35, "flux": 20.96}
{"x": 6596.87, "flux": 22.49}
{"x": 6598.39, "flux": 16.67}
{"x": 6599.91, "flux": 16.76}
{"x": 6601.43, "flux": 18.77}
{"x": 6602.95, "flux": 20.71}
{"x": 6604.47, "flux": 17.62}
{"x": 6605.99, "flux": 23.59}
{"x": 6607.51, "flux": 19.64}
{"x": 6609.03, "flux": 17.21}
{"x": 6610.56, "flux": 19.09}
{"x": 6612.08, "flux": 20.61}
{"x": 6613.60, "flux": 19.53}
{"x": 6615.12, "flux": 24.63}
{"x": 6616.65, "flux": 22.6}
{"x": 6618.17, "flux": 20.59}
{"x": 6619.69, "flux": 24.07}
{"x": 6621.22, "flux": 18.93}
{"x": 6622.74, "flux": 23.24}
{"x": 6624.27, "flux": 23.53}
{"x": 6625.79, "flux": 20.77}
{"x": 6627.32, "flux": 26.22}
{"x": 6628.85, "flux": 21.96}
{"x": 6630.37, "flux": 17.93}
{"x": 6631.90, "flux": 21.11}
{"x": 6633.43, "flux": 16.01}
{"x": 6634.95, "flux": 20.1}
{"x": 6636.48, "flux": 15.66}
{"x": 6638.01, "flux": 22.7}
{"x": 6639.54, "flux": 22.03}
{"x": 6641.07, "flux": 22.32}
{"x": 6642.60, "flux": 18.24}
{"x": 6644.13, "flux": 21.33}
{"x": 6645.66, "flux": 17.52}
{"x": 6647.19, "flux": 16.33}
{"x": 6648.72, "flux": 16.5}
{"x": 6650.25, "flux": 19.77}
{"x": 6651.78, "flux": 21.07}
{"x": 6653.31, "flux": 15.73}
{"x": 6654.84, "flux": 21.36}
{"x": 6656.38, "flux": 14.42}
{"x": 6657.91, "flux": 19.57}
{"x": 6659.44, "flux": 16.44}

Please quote 2.29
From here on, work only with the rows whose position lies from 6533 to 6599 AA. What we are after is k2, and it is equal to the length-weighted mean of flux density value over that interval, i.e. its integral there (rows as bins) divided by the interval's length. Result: 20.6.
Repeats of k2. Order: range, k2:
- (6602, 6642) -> 20.8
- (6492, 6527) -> 19.8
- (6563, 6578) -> 21.0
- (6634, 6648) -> 19.5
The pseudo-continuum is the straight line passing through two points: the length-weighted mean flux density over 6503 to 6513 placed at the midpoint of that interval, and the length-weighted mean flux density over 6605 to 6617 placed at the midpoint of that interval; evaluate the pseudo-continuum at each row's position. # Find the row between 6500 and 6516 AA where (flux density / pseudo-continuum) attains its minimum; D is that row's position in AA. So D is 6503.36 AA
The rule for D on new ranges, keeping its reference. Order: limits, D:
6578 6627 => 6587.76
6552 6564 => 6563.54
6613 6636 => 6633.43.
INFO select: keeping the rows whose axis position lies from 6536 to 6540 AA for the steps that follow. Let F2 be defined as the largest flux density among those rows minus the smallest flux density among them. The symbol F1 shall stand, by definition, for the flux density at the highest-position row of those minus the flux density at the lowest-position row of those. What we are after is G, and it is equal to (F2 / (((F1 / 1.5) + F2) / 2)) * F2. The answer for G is 4.3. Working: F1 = 2.2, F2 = 3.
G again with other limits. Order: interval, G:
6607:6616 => 10.2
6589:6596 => 5.1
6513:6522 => 9.4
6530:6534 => 10.7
